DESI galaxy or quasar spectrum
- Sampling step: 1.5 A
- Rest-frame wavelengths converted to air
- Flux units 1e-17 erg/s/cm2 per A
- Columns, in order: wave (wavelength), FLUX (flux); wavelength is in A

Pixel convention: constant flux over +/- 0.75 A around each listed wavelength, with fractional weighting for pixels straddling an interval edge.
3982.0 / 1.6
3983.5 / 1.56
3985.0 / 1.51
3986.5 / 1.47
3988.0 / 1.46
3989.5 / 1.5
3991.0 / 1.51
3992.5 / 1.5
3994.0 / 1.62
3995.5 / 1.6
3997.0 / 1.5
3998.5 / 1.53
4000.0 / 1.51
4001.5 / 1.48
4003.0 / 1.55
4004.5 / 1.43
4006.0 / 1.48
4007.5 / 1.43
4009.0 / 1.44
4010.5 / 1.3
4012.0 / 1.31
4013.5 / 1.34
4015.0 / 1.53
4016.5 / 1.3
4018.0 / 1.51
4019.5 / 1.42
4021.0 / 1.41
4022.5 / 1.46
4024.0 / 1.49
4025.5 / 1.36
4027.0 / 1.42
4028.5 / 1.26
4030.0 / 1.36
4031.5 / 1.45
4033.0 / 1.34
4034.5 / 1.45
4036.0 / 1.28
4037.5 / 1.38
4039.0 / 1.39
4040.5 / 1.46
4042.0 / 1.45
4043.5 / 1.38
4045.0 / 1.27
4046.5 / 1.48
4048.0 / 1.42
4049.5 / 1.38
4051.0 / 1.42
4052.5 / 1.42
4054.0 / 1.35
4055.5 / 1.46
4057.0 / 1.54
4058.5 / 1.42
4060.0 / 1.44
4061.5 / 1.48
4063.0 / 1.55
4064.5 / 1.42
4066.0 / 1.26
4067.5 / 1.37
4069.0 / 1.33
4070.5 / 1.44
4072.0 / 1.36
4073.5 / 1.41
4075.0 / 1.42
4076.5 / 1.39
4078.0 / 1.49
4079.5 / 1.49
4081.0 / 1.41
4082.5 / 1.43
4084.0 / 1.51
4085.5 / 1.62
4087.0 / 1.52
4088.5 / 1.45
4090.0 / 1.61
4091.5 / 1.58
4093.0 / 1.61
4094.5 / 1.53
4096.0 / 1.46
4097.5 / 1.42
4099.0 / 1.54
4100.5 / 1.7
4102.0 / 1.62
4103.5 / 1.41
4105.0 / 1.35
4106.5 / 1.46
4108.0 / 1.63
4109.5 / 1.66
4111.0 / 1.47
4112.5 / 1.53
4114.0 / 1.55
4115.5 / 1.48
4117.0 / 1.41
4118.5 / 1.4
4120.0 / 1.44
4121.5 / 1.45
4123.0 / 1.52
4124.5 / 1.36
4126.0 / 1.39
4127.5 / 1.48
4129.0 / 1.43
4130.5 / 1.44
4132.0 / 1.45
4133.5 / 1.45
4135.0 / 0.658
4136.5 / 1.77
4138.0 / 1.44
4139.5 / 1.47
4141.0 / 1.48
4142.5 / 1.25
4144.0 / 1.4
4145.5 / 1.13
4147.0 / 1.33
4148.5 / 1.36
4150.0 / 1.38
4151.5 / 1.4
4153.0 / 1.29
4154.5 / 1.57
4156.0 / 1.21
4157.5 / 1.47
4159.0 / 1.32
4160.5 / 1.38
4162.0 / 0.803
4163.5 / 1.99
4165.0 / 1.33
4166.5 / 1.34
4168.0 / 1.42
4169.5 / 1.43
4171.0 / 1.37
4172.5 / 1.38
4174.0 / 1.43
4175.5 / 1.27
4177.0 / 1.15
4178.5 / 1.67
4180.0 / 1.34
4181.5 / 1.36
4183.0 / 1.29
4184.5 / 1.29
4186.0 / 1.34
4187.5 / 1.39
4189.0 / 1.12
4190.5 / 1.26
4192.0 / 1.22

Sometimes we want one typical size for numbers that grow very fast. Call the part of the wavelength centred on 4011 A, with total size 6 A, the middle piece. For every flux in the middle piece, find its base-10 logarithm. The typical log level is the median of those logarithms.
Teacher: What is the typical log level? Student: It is 0.122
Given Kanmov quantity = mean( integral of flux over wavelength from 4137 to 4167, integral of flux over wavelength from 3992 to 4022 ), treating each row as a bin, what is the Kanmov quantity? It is 42.4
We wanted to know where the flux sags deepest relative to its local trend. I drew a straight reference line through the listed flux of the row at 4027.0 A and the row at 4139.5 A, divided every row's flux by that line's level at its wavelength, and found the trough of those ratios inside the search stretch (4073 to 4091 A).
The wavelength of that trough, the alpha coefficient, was 4076.5 A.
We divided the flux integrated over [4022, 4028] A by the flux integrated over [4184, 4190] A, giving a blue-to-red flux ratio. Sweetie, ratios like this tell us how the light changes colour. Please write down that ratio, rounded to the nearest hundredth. 1.11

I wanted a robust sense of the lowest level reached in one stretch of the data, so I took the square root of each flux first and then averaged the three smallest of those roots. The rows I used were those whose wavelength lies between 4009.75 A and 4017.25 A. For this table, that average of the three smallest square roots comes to 1.14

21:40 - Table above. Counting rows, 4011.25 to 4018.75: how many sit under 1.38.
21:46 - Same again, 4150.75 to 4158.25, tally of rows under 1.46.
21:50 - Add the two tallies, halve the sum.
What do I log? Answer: 3.0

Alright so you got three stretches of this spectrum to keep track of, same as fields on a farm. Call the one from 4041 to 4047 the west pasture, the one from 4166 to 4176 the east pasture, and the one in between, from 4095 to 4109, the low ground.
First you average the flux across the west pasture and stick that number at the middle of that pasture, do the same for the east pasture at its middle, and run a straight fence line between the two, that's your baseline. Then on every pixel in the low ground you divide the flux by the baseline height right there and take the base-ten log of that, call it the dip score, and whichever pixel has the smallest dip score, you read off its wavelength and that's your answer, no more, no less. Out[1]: 4105.0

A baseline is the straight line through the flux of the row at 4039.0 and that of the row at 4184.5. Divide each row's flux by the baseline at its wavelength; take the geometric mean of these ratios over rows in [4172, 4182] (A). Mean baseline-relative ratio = 1.05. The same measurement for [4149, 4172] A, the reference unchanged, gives 1.04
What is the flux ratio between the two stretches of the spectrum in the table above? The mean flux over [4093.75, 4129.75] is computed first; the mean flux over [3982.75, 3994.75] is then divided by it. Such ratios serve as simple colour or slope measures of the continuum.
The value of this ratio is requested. 1.02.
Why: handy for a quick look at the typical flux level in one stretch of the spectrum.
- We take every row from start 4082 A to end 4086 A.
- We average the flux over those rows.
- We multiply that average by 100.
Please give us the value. 152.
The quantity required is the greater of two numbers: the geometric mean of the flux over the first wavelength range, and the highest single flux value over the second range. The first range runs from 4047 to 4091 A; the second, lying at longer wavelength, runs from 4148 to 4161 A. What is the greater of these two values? 1.57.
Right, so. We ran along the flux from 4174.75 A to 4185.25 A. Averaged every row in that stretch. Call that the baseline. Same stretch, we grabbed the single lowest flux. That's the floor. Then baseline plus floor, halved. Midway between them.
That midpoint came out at 1.24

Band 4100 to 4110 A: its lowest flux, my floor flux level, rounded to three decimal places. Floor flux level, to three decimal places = 1.350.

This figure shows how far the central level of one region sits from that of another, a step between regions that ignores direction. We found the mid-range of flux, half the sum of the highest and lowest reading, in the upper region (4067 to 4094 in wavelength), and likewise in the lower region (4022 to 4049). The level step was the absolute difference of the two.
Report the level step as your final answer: 0.10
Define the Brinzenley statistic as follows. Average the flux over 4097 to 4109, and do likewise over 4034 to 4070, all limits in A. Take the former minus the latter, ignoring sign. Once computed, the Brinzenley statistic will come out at 0.11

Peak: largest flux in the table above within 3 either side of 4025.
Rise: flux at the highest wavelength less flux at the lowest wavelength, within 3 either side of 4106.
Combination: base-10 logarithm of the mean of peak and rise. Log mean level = -0.068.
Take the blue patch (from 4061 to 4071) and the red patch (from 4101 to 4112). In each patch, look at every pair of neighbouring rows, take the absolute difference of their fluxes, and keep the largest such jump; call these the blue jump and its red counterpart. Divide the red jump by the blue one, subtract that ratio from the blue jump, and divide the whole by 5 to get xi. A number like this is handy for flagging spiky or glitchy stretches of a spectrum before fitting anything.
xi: -0.23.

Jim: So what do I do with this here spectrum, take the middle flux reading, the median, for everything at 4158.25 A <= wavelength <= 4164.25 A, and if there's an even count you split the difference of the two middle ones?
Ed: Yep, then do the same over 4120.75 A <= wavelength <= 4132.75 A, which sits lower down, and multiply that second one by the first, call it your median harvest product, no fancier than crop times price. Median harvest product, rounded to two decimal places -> 1.95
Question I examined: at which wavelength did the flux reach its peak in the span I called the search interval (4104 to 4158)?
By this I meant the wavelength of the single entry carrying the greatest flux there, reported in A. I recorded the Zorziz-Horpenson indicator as 4136.5 A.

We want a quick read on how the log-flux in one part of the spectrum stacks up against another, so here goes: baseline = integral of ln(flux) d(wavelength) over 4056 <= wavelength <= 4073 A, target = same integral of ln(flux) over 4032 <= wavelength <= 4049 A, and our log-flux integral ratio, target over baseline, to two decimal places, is 0.94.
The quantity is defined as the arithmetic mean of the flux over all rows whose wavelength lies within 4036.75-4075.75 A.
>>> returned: 1.41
